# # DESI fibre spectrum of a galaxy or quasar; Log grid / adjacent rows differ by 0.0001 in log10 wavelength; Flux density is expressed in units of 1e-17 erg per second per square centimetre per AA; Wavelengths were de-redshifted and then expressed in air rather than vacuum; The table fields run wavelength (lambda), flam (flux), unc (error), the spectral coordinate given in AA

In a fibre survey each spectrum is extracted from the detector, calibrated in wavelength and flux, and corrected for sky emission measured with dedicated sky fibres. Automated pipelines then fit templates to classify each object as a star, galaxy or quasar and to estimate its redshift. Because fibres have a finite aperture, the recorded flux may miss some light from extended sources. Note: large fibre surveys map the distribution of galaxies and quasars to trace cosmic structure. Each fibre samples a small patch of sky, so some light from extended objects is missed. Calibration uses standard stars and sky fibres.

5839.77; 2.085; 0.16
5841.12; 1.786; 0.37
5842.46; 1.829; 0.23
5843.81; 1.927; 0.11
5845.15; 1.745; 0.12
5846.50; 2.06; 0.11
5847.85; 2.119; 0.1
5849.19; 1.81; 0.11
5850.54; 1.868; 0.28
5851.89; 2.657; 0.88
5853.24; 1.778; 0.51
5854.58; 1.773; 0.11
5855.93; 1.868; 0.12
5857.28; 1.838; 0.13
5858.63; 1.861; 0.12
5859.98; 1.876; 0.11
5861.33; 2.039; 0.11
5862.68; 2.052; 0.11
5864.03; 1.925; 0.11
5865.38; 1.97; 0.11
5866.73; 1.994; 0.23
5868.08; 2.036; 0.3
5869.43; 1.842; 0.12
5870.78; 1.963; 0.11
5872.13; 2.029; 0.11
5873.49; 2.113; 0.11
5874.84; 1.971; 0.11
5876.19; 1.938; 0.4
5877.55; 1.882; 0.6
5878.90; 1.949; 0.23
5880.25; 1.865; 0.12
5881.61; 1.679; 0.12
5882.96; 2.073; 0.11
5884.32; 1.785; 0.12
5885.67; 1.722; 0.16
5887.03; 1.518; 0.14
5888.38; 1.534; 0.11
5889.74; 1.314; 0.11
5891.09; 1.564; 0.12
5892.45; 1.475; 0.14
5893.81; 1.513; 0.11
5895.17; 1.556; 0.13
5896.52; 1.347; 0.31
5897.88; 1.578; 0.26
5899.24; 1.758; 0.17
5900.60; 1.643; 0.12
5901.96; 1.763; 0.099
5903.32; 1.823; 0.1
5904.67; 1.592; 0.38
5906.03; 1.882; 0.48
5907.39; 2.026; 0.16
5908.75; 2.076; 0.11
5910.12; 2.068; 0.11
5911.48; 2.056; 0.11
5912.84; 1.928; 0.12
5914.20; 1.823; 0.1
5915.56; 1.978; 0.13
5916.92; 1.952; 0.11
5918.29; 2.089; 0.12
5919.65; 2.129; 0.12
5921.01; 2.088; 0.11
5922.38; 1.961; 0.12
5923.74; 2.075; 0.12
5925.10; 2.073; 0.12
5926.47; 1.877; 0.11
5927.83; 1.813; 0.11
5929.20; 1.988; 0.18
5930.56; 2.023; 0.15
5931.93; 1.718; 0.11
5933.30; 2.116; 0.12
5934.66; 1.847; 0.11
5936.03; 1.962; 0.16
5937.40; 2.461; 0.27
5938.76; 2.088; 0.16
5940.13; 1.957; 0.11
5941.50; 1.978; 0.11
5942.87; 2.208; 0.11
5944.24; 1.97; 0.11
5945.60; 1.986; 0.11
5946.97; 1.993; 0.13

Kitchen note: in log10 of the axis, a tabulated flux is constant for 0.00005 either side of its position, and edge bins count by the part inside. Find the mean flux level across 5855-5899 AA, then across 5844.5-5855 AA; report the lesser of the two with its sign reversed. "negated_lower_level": -1.80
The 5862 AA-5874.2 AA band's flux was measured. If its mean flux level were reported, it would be 1.99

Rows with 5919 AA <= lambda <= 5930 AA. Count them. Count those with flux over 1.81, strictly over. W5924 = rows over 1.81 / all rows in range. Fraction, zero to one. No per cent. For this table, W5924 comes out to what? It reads 1.00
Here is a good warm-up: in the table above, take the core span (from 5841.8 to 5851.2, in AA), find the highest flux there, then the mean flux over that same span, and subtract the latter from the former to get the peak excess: 0.21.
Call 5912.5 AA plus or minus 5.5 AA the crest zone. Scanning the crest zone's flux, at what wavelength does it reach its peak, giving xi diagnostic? 5908.75 AA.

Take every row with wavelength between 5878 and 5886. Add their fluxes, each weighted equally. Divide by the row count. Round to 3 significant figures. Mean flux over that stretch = 1.85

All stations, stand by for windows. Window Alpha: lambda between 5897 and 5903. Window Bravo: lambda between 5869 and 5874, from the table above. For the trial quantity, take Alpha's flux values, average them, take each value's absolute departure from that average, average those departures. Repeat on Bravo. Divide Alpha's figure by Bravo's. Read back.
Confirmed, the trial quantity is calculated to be 0.89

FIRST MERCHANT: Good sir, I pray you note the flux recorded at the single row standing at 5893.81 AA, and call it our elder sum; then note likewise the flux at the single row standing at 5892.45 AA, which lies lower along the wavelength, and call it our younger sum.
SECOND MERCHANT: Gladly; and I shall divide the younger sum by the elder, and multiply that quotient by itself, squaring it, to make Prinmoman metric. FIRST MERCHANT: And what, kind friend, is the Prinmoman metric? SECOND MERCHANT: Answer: 0.95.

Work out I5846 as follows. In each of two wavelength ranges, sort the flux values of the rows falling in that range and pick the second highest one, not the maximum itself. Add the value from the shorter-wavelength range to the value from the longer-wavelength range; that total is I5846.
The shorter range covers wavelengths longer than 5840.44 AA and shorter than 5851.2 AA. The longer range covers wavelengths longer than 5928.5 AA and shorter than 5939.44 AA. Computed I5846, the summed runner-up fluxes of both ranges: 4.18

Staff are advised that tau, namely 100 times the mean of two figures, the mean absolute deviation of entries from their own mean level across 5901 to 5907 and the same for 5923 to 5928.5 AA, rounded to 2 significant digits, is 10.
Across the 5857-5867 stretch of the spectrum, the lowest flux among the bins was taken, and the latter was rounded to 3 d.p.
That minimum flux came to 1.838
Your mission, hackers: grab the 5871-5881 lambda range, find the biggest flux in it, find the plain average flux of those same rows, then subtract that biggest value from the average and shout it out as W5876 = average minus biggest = -0.15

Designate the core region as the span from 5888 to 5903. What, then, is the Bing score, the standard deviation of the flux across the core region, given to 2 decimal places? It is 0.14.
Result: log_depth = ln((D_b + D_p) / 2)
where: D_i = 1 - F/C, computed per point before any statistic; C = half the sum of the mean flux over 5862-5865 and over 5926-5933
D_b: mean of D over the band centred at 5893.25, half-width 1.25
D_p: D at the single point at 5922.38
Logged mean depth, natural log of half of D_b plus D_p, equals -2.2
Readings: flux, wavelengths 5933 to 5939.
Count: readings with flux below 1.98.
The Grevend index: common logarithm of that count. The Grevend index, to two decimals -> 0.30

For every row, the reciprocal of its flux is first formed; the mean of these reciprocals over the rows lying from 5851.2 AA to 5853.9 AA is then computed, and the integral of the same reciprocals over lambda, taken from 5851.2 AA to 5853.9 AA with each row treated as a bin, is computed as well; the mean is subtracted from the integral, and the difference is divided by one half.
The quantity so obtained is 1.59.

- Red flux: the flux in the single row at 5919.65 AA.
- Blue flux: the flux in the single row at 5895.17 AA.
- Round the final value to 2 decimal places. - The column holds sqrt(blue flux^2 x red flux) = 2.27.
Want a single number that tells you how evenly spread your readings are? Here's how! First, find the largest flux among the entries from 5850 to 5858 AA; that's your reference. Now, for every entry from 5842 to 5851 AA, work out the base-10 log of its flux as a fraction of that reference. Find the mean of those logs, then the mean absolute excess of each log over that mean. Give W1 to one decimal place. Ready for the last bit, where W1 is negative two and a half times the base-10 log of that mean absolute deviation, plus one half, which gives 4.5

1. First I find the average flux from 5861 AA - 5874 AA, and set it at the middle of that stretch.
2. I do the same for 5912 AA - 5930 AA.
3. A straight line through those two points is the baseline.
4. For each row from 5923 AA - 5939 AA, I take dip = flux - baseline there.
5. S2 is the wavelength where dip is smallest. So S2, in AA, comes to 5931.93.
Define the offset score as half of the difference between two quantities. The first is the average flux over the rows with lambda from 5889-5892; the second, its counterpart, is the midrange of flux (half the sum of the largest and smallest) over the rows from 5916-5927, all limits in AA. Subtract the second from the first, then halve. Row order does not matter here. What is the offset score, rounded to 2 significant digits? -0.28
